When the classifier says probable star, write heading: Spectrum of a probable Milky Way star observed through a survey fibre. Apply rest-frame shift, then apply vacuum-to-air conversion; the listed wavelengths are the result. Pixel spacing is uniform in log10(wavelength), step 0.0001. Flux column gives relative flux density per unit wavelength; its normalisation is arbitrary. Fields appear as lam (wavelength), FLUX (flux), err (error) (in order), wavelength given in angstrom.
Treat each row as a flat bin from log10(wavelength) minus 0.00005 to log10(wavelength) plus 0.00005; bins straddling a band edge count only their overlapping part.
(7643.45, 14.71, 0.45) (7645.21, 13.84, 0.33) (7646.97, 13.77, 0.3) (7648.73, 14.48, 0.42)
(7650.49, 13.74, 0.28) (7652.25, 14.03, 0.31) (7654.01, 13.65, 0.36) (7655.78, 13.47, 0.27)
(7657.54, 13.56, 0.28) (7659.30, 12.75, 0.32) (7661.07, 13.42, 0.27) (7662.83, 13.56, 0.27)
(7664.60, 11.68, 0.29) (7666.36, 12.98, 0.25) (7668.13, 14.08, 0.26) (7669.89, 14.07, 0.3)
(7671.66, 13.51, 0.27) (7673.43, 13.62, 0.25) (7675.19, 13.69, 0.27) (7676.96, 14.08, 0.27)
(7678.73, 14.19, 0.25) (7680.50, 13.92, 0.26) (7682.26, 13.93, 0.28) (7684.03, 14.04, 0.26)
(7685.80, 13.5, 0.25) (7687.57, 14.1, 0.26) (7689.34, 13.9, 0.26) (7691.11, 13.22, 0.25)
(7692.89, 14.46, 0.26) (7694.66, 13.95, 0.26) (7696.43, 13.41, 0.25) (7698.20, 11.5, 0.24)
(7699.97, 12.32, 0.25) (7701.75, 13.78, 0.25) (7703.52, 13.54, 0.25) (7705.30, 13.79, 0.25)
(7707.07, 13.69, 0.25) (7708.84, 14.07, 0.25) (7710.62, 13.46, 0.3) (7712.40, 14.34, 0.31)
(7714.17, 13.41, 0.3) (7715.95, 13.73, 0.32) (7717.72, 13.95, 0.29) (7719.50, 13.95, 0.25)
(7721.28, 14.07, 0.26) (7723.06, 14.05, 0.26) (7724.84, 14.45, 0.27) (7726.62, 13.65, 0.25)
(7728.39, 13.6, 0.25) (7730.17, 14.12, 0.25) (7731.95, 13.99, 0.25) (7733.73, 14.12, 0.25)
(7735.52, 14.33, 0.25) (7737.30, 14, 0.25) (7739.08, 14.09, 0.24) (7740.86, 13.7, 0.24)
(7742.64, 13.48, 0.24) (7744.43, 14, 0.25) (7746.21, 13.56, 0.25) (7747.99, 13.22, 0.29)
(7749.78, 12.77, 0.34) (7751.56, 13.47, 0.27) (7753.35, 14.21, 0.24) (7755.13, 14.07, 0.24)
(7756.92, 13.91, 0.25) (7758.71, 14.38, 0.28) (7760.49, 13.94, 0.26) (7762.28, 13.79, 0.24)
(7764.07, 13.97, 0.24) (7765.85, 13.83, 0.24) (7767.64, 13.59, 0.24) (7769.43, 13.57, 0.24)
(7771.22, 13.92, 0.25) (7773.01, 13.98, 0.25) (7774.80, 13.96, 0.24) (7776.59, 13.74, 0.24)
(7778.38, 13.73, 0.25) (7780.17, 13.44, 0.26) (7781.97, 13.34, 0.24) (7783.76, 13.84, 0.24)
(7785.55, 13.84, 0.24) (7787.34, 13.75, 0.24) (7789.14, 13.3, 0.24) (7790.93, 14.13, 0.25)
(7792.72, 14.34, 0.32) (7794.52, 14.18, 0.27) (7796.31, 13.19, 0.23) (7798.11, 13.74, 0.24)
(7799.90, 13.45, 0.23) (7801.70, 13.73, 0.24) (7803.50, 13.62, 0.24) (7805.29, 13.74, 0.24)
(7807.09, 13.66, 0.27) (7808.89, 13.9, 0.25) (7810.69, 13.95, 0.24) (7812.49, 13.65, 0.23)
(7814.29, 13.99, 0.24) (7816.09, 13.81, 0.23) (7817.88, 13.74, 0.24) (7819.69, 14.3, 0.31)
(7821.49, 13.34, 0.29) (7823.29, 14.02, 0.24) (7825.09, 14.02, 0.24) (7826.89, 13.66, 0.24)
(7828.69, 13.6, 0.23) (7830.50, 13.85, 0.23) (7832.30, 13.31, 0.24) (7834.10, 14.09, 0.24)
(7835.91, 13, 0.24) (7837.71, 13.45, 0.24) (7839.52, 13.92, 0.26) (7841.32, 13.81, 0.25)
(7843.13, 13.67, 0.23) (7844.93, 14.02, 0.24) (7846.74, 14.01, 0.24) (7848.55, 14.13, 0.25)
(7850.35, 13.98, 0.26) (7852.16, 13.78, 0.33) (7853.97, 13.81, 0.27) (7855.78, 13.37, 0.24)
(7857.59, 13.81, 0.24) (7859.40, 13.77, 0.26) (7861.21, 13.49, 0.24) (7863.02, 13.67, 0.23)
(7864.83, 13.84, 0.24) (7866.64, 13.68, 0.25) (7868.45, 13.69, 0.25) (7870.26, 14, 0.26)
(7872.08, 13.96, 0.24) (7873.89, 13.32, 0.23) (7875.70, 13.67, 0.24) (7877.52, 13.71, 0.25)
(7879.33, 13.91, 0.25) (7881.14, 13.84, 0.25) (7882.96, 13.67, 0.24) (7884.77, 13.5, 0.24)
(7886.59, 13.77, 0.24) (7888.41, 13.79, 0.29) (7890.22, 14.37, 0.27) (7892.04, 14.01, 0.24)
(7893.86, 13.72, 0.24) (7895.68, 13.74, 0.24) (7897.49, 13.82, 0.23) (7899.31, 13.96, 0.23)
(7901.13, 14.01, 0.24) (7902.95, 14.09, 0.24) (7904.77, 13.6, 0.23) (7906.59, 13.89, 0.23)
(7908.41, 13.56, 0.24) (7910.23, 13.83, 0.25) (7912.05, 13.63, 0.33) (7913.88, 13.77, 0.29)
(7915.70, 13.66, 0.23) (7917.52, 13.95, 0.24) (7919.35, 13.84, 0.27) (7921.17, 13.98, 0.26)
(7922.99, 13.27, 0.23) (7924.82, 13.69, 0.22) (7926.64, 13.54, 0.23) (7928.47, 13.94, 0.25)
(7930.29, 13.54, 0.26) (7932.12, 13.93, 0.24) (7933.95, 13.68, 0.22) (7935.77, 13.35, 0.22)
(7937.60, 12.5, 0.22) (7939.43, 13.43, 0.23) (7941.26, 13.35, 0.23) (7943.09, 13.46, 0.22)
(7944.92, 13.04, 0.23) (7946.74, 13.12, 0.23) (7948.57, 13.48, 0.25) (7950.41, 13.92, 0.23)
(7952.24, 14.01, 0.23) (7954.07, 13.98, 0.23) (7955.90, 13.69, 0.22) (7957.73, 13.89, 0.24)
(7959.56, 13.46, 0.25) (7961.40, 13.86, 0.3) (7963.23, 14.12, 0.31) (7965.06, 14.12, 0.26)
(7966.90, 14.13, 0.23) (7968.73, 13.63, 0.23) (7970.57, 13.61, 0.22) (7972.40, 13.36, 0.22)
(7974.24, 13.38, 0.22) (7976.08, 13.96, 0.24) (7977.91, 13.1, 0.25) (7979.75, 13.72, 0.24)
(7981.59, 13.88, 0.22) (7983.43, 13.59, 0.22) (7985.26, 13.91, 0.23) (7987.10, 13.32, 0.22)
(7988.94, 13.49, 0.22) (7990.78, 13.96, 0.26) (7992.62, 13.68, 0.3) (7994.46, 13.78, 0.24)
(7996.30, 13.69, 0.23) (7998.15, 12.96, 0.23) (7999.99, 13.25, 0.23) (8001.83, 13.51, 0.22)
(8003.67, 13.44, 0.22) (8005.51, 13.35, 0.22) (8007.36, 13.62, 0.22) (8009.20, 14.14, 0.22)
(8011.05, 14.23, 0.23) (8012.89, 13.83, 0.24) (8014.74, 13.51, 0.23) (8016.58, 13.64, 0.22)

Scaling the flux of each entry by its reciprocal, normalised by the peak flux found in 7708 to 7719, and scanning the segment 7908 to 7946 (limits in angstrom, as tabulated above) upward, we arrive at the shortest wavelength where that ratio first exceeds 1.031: 7908.41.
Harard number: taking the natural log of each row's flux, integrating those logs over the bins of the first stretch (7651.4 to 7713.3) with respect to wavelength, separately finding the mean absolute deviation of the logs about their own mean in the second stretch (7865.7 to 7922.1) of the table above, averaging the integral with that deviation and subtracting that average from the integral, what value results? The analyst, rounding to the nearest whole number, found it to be 81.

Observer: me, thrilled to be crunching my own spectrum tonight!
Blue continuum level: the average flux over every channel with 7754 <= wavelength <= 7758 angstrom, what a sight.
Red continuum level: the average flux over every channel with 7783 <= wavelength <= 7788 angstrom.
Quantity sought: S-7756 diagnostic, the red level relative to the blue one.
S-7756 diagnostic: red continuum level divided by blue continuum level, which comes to 0.99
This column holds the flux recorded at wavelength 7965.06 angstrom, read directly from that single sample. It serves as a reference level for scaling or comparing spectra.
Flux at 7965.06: 14.12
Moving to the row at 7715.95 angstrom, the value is 13.73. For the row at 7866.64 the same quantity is 13.68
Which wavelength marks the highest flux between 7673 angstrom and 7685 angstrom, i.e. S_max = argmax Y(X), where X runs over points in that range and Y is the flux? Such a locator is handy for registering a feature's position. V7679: 7678.73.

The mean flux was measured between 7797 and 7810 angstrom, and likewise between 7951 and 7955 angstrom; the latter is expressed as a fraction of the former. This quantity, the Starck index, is 1.02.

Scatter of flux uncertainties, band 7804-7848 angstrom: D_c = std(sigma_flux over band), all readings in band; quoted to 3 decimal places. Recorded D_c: 0.019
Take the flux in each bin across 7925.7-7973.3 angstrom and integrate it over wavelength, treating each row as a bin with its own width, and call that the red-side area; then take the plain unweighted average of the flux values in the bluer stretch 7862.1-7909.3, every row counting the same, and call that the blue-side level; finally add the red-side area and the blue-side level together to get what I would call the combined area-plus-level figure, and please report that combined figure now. 662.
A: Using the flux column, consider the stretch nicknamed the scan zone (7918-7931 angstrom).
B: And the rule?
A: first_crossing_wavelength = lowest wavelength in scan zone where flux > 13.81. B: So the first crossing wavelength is 7919.35 angstrom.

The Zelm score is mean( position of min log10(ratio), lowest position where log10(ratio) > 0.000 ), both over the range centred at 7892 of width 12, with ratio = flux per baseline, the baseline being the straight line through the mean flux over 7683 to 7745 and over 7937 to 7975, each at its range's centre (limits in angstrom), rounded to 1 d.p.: 7890.2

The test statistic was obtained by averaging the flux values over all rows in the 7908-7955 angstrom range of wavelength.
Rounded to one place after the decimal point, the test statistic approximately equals 13.6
